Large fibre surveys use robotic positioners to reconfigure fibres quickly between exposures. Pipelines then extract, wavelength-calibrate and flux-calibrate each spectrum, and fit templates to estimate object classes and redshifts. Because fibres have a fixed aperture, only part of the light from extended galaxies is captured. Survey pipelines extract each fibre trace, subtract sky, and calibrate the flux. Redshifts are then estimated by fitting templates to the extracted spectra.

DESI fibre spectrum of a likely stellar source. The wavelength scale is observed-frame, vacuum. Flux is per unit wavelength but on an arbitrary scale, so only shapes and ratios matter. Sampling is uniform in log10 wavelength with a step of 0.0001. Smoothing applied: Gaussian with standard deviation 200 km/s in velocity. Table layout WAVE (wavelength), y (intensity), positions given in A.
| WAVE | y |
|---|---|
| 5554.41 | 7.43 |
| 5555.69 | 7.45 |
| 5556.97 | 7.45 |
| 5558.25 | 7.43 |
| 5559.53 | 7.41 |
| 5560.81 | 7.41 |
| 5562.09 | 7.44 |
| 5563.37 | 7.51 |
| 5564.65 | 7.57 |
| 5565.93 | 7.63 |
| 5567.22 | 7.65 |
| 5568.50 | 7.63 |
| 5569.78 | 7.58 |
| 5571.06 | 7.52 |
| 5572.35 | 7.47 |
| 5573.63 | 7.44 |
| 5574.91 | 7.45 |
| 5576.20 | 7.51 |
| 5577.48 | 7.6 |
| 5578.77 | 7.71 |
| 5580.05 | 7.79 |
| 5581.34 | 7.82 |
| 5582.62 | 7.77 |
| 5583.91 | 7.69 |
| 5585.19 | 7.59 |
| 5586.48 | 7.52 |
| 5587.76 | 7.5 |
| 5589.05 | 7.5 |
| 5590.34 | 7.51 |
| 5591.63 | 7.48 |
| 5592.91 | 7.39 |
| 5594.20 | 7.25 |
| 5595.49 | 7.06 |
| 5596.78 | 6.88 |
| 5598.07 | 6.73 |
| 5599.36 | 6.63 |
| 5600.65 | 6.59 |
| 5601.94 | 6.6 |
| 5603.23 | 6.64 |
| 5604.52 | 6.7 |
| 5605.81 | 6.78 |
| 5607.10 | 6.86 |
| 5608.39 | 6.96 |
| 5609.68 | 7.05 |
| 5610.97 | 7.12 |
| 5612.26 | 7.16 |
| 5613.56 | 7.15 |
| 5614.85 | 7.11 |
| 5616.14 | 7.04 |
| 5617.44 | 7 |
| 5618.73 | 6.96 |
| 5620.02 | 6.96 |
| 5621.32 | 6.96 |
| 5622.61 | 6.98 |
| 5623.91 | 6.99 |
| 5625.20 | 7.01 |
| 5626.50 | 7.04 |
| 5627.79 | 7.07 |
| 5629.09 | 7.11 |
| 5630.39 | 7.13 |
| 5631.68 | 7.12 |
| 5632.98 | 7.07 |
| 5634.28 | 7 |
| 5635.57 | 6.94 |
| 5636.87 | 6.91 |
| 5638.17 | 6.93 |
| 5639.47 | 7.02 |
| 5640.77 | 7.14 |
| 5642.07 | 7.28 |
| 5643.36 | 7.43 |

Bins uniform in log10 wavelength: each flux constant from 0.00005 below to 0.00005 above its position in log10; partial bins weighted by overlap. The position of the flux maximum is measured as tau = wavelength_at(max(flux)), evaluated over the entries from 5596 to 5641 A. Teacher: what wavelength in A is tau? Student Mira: 5612.26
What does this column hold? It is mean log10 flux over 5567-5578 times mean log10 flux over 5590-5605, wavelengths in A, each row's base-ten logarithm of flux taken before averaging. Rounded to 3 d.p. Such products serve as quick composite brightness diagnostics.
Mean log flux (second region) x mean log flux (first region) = 0.738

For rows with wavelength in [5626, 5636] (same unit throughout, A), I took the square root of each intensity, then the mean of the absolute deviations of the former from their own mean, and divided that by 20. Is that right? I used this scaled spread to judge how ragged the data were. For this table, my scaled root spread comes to 0.0005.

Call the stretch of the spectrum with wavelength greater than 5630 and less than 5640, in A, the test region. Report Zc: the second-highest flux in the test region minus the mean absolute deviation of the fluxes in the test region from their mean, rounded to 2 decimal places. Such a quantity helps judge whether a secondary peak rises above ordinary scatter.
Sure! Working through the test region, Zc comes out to 7.05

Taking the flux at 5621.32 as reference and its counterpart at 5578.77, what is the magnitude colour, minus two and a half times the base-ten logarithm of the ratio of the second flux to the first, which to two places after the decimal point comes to -0.11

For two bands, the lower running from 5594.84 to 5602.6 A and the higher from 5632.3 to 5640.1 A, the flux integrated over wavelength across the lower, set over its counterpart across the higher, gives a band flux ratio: 0.96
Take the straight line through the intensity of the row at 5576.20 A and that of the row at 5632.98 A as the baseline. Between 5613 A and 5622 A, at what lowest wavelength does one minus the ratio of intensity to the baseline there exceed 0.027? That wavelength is 5618.73 A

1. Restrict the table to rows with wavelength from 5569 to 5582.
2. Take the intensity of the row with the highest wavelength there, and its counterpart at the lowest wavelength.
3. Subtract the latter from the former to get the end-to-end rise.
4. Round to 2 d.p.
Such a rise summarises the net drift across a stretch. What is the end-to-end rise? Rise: 0.24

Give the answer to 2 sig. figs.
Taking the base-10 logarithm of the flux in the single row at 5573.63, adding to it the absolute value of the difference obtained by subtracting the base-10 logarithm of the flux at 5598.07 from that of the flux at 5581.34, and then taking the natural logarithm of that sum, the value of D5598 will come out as -0.065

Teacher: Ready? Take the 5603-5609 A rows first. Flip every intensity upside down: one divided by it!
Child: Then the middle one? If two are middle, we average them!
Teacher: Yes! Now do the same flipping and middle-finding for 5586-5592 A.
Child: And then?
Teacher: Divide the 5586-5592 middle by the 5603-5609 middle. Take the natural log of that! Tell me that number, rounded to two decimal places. -0.10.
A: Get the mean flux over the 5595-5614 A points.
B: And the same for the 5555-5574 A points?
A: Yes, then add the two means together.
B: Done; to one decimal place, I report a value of 14.4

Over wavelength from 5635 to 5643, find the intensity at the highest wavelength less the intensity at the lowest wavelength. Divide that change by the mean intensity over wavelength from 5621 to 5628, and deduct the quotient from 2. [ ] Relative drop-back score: 1.95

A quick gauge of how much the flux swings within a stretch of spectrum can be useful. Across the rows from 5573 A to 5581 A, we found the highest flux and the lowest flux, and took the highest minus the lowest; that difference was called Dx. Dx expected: 0.35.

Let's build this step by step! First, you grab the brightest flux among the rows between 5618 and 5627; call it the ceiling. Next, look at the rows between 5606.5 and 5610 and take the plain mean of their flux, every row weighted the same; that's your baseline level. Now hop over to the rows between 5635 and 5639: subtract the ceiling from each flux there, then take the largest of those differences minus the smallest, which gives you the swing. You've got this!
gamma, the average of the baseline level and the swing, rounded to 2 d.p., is 3.49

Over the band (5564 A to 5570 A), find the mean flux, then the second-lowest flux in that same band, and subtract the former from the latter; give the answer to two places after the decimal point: -0.03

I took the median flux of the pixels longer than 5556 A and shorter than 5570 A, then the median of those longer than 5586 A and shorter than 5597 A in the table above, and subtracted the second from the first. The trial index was 0.03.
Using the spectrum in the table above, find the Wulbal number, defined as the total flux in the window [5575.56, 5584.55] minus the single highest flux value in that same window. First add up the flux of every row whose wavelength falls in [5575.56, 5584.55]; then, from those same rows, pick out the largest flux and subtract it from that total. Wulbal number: 46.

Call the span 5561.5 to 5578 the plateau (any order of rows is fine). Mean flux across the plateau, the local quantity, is 7.5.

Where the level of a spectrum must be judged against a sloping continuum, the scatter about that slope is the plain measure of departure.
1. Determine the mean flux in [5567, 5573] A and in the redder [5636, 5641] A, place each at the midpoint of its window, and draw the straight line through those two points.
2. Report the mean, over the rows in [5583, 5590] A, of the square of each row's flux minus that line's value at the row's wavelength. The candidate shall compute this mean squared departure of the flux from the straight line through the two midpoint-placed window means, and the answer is 0.02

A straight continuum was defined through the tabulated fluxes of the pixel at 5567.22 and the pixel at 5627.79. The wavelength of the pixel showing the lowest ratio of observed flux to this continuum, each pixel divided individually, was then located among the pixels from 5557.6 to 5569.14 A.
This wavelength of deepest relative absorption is 5559.53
